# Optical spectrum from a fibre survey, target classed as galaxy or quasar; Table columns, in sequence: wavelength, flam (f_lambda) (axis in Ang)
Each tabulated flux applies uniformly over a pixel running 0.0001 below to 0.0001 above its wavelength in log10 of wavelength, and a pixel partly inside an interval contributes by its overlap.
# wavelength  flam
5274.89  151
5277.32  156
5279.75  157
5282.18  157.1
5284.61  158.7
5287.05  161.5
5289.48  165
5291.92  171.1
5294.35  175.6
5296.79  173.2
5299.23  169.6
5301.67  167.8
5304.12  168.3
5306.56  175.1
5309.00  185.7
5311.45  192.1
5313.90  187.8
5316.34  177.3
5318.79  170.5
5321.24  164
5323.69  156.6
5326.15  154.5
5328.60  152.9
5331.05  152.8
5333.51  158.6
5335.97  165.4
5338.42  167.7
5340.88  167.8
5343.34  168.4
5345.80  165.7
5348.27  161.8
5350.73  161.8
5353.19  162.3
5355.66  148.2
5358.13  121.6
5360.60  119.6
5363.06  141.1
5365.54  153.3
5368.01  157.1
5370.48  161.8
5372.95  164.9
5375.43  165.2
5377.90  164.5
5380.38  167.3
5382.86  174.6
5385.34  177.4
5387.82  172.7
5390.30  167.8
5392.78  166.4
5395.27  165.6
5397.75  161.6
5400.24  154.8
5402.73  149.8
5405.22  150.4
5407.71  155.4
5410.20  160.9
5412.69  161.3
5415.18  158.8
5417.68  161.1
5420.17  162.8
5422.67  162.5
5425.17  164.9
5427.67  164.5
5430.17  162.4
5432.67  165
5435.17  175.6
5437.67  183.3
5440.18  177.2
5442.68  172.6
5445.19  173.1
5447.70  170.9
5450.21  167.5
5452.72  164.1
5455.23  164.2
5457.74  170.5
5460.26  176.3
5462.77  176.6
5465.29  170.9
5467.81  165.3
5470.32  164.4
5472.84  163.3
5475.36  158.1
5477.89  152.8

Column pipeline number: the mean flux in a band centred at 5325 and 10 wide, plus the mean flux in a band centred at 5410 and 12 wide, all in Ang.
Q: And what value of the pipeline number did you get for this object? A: 314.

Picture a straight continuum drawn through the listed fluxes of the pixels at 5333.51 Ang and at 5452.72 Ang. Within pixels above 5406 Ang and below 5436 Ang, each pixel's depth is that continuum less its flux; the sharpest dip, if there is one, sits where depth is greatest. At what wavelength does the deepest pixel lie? 5407.71 Ang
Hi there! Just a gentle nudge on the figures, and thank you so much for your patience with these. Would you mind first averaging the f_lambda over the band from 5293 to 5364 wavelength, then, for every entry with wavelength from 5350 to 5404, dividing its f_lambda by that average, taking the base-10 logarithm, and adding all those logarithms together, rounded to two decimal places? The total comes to -0.35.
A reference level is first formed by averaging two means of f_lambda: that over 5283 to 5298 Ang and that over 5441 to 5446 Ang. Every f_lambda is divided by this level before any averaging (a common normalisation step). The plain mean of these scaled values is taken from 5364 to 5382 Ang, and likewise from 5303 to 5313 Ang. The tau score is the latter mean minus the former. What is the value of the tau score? 0.11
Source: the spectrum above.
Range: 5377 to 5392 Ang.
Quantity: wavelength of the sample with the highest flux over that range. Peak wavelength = 5385.34 Ang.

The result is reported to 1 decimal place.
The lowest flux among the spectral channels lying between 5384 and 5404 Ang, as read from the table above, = 149.8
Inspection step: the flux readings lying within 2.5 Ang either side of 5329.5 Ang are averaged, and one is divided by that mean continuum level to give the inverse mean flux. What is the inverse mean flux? 0.0065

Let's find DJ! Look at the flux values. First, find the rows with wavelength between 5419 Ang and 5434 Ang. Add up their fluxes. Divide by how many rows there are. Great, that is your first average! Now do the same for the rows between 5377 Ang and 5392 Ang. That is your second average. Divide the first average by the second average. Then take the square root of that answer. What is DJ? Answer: 0.979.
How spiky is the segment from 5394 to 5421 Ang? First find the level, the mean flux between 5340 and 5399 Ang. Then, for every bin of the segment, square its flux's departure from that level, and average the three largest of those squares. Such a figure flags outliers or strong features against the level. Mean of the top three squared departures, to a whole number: 75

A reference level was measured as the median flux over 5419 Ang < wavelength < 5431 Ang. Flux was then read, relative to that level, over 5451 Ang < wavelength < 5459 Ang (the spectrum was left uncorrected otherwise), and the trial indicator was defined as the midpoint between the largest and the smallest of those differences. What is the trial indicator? 4.5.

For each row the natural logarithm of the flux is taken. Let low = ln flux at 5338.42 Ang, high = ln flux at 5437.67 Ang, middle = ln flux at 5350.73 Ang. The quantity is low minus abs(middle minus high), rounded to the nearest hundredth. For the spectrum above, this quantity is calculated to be 5.00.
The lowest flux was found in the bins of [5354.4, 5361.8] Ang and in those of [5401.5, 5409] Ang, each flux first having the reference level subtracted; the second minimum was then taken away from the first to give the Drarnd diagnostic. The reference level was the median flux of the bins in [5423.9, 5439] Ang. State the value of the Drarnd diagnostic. -30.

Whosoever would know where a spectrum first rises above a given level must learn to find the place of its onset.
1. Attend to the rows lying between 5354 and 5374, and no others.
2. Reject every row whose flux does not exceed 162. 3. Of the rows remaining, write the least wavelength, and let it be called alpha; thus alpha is 5372.95 Ang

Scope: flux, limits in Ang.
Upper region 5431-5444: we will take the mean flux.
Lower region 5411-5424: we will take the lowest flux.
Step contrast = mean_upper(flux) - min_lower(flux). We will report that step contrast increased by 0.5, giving 16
